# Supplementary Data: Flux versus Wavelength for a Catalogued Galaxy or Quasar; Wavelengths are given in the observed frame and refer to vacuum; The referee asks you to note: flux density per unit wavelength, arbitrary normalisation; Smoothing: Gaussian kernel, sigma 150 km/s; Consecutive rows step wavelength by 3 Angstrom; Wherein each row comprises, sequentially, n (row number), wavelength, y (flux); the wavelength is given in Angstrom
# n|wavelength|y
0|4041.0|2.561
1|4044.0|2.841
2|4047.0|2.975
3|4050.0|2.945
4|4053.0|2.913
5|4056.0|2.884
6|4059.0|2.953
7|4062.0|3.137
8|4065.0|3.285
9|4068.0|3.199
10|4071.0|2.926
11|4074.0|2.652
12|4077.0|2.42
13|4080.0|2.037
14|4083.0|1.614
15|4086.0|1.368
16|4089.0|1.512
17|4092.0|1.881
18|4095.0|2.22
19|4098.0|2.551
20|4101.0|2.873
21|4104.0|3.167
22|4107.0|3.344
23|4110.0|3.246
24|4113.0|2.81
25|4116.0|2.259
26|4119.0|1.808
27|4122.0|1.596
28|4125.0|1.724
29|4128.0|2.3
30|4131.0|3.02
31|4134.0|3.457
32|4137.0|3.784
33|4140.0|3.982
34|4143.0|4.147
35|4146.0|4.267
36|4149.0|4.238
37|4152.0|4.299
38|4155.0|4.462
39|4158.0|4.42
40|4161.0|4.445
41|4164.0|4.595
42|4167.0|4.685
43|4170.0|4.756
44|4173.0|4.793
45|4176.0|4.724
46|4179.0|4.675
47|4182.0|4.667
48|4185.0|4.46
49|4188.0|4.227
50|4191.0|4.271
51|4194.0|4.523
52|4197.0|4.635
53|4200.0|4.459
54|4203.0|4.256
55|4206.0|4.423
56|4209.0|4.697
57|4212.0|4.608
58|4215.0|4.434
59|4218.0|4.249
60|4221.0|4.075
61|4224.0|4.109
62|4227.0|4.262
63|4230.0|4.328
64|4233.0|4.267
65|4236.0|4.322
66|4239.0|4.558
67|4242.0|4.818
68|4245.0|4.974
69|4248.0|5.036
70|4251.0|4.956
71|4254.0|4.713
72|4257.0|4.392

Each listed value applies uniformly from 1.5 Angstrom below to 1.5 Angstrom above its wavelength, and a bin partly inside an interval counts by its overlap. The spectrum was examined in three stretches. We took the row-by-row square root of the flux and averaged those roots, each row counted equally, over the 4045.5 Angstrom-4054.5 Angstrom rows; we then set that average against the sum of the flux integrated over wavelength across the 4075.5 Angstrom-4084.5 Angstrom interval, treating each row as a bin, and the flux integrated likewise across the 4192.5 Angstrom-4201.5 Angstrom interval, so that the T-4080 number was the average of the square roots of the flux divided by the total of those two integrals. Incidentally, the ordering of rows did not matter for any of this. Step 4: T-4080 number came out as 0.029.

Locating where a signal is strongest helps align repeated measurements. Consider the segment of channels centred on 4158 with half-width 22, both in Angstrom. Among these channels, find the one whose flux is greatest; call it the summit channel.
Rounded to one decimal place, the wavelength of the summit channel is 4173.0 Angstrom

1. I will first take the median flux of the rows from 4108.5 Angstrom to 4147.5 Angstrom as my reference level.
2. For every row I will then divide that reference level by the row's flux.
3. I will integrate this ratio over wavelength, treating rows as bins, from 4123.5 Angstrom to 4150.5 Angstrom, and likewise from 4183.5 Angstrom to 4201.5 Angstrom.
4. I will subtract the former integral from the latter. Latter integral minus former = -14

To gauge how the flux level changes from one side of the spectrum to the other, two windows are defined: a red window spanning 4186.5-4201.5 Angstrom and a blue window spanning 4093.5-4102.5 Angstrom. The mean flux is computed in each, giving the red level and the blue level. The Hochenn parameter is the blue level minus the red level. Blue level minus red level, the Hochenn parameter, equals -1.9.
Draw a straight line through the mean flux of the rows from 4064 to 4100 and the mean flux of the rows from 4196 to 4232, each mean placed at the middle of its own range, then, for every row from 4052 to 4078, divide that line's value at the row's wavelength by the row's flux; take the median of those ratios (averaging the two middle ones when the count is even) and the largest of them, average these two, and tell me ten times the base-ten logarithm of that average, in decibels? -1.0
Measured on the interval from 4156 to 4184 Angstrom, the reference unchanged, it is -0.9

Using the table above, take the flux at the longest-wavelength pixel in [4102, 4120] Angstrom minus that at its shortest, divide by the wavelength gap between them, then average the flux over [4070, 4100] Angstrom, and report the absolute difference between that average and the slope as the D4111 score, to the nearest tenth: 2.2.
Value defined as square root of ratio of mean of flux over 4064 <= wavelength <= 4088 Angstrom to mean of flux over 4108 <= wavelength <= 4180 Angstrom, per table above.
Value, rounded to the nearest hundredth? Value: 0.81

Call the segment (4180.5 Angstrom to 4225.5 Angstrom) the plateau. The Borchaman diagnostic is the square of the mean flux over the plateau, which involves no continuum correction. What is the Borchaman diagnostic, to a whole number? 19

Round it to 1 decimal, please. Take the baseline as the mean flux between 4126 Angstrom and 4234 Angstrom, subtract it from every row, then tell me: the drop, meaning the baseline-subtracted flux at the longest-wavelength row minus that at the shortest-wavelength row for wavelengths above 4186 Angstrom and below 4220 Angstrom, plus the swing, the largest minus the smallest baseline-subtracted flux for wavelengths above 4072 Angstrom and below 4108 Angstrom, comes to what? 2.0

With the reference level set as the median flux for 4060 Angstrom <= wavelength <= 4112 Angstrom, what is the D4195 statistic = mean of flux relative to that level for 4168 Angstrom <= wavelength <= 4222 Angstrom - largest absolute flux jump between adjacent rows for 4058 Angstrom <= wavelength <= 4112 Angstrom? 1.27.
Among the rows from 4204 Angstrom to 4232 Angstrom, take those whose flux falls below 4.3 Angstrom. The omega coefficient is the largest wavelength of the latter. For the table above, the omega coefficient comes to 4227.0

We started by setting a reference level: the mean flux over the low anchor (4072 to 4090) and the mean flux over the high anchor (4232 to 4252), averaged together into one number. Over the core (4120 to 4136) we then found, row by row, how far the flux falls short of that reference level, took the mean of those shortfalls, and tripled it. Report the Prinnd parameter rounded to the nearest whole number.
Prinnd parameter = 3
